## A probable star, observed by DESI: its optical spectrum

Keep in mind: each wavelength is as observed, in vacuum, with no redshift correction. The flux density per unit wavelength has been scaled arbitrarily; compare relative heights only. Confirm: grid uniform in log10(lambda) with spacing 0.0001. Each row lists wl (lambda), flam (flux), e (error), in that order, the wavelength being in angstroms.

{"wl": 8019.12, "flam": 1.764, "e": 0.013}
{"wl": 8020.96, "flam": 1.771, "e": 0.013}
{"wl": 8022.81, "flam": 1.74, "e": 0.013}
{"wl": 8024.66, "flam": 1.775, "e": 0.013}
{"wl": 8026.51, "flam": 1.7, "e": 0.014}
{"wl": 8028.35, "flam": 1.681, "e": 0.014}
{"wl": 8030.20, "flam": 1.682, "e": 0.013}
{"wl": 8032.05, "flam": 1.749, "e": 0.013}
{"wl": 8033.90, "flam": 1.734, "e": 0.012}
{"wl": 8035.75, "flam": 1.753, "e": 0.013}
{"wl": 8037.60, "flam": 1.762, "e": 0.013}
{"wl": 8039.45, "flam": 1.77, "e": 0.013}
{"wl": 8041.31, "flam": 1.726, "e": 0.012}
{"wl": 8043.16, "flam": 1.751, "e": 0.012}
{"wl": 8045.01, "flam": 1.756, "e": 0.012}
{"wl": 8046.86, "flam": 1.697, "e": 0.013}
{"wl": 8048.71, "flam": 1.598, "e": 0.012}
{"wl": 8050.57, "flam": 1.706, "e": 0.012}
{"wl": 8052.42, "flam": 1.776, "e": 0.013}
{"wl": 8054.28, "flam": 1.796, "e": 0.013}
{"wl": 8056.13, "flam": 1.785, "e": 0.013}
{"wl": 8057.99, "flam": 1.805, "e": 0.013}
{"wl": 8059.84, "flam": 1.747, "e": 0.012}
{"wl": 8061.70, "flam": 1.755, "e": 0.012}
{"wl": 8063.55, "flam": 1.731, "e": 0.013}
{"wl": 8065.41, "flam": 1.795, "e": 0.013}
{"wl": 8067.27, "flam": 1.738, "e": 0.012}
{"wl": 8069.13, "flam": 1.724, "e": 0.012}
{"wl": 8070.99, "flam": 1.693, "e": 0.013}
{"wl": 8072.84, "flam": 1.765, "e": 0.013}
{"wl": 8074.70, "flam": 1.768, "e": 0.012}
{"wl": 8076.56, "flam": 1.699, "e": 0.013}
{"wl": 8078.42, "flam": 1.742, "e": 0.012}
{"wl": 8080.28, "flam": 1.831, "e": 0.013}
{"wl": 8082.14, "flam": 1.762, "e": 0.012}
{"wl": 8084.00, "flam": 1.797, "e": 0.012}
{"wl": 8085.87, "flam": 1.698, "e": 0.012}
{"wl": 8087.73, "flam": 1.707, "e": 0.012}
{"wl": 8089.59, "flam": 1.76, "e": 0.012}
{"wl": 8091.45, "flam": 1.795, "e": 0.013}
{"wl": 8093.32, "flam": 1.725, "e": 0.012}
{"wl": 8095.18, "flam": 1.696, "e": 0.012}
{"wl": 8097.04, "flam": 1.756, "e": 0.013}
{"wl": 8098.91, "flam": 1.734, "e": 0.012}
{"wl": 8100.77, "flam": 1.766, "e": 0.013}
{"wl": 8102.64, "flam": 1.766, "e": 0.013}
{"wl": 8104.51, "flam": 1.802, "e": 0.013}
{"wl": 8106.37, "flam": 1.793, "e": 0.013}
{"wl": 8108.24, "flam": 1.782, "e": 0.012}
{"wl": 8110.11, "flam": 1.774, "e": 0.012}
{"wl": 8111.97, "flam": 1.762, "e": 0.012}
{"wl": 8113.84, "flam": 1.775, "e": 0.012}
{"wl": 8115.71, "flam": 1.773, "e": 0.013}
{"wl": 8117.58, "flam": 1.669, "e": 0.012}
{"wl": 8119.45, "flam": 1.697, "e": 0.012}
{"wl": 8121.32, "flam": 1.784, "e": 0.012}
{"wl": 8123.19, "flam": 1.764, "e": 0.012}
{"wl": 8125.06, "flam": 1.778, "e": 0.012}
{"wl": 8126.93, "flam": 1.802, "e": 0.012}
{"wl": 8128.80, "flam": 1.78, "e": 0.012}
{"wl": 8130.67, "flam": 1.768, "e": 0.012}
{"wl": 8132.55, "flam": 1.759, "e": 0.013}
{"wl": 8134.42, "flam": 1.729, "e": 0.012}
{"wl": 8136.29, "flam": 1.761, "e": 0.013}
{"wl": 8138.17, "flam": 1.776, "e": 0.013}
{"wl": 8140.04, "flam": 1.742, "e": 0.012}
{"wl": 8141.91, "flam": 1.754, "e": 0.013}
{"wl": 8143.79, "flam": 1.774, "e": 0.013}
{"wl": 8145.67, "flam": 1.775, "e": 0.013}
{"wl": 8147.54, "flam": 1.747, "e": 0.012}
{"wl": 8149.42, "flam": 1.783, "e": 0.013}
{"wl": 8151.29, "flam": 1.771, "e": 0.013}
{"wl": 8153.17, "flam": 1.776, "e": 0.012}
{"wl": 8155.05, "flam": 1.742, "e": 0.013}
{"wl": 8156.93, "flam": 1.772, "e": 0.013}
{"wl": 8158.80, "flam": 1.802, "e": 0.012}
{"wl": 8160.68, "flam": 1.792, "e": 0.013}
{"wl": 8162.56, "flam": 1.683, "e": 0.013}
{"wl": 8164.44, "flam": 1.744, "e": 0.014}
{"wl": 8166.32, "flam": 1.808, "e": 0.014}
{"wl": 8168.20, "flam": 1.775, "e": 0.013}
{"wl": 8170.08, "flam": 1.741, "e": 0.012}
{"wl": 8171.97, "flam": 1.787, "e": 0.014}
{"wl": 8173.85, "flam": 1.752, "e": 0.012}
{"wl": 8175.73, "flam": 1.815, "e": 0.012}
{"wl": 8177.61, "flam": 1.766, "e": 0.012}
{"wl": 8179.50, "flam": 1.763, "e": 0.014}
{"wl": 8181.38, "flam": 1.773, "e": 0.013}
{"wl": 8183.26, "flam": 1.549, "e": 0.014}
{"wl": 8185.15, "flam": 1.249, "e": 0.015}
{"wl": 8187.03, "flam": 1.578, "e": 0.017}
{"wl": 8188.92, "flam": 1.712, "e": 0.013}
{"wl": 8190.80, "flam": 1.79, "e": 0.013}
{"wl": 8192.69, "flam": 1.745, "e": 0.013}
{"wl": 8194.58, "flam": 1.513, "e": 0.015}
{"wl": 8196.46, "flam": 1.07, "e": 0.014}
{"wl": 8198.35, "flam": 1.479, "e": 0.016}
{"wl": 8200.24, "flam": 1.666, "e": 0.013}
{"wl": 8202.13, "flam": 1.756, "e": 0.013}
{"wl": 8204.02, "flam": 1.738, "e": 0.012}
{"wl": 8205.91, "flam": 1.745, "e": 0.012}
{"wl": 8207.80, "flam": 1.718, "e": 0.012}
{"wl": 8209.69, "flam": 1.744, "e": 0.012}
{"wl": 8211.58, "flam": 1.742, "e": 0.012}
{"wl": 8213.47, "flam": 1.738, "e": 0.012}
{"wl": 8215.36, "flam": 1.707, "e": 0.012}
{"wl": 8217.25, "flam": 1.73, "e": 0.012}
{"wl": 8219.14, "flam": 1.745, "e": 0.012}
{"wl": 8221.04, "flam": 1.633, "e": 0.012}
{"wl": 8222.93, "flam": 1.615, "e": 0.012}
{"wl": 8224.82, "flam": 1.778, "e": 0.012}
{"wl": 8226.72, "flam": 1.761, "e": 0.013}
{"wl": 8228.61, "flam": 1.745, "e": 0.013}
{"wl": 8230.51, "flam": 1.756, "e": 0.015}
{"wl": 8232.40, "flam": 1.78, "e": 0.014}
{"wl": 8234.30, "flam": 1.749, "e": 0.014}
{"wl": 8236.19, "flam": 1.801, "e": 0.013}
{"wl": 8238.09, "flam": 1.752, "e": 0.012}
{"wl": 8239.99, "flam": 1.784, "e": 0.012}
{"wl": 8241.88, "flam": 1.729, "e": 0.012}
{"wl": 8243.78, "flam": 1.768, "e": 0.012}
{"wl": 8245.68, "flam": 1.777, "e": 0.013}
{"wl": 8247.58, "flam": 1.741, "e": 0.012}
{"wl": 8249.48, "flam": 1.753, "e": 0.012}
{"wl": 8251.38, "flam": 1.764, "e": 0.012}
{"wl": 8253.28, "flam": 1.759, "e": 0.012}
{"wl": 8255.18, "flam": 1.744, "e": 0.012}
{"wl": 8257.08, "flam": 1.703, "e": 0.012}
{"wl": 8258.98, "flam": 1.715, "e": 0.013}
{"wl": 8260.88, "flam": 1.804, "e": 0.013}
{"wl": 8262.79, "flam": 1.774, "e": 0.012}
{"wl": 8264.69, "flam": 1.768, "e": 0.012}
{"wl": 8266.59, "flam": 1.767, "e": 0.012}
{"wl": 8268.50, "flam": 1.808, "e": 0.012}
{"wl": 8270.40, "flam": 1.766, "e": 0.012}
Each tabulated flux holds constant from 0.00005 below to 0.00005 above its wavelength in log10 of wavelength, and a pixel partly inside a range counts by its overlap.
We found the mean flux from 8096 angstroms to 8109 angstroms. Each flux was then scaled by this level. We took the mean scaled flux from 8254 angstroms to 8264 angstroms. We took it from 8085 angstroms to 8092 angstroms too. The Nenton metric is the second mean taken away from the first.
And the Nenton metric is 0.005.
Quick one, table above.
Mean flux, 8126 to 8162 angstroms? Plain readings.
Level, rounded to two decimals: 1.77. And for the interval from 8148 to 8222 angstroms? 1.70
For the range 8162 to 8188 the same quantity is 1.70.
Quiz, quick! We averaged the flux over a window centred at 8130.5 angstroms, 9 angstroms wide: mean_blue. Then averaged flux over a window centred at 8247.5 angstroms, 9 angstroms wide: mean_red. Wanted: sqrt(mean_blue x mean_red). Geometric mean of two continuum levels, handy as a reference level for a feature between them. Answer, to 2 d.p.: 1.76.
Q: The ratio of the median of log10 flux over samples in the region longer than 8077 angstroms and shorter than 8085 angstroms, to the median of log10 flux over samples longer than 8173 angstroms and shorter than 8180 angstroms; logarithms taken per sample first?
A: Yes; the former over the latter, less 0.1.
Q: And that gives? 0.91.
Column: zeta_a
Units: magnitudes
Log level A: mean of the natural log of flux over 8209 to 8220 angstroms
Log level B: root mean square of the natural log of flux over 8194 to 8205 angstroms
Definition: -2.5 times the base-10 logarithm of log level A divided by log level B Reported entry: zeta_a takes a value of -0.22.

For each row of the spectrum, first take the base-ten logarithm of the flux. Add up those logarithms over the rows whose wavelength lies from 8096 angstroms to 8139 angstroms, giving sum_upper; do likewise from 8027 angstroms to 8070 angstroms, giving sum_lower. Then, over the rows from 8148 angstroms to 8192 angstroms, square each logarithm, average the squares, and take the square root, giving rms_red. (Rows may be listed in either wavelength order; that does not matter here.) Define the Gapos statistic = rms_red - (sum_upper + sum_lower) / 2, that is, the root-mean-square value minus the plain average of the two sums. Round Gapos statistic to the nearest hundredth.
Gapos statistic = -5.36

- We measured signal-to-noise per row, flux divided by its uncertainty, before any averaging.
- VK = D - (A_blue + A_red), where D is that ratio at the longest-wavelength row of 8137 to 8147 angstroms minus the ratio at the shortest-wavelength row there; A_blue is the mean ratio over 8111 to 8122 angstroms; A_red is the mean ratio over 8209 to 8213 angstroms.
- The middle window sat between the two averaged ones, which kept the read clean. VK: -289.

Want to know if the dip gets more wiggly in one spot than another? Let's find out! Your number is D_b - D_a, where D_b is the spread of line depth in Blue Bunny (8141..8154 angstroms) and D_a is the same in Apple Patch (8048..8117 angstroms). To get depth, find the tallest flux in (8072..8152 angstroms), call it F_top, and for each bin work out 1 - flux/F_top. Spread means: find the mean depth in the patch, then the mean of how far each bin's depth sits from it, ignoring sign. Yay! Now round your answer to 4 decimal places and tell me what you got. -0.0124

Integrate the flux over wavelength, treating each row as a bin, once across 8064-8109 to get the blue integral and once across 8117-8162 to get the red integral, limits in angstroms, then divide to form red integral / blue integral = 1.01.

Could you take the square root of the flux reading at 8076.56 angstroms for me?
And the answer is 1.30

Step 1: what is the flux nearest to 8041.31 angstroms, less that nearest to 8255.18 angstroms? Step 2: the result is -0.02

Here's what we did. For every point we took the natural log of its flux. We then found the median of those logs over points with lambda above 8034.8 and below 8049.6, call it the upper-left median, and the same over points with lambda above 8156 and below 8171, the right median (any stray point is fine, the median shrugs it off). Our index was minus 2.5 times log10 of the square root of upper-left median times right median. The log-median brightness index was 0.616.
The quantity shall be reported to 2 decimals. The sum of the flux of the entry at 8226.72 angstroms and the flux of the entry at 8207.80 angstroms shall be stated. 3.48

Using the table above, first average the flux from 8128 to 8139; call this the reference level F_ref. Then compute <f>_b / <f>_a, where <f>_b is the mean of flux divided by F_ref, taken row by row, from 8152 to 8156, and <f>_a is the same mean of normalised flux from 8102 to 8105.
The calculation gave 0.99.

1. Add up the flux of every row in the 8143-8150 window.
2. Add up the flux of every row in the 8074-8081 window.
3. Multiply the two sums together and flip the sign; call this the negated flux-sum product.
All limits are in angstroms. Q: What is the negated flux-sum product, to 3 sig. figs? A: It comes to -49.8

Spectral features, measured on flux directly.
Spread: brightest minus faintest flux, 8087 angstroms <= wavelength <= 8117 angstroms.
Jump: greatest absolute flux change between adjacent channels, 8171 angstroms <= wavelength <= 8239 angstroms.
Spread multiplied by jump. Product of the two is 0.047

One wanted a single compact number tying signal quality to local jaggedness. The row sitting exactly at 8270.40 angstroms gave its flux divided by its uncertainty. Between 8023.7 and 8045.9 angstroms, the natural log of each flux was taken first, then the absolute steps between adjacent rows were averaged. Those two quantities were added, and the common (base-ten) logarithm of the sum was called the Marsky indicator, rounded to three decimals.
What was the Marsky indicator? 2.168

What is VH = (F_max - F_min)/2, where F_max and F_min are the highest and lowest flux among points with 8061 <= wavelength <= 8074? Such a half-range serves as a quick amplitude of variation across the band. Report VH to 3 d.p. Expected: 0.051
